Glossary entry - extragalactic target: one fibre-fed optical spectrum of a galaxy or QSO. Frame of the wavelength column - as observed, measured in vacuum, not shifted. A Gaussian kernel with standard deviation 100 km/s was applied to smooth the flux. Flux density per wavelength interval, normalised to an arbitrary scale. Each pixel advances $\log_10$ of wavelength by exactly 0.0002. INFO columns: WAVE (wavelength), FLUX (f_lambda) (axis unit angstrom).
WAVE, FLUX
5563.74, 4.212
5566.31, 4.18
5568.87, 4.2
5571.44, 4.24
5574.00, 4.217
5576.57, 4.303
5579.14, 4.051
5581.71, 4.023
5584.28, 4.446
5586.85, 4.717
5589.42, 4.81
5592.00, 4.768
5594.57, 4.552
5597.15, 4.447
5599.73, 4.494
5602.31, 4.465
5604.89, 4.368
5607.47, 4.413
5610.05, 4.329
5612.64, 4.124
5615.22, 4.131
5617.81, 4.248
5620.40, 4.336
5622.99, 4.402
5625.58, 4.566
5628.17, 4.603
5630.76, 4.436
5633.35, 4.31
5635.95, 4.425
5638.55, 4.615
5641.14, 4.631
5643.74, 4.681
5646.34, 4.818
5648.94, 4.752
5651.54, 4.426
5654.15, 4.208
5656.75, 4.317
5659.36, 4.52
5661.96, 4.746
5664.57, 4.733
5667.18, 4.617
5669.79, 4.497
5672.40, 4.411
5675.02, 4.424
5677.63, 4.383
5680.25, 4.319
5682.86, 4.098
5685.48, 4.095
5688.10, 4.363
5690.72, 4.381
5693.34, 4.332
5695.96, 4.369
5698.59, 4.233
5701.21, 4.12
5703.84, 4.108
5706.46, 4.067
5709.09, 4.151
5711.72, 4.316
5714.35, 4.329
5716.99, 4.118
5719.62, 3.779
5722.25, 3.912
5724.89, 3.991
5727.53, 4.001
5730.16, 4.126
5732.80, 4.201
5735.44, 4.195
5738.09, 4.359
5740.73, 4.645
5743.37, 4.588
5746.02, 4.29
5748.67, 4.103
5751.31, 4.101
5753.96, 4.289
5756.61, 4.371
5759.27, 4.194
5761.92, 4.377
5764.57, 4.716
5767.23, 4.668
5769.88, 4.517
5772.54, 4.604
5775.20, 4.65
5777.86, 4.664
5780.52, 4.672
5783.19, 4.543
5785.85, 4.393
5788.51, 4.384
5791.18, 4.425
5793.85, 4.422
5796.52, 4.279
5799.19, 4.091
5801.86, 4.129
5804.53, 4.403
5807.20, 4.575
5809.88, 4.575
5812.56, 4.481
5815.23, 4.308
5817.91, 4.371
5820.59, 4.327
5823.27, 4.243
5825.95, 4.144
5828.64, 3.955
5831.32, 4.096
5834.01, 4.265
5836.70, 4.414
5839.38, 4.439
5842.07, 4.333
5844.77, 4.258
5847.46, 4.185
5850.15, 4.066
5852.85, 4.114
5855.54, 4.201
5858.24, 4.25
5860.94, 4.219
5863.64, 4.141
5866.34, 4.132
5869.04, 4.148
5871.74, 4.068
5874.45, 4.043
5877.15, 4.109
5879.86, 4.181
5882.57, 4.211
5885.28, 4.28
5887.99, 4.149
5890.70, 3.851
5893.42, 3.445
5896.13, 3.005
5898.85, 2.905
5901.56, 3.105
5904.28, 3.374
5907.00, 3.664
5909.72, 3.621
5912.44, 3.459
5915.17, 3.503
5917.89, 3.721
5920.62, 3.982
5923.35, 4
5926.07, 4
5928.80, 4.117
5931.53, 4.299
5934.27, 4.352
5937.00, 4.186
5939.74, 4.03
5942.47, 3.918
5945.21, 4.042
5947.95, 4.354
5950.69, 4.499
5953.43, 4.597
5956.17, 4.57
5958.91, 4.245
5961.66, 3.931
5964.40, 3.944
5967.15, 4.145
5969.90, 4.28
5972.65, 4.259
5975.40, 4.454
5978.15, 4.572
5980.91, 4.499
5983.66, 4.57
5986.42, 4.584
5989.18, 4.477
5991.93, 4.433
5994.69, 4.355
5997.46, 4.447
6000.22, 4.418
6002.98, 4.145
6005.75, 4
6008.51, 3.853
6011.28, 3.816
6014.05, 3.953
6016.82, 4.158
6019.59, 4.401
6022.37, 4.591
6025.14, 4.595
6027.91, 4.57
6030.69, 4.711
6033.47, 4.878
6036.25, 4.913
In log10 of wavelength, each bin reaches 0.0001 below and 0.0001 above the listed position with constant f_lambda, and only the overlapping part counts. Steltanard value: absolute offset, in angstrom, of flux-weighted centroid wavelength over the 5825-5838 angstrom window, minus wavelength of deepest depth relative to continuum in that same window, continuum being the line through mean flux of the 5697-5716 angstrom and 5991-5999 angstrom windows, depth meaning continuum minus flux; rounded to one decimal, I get 2.8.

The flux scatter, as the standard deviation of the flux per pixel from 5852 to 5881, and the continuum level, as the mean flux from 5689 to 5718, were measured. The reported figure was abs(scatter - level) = 4.17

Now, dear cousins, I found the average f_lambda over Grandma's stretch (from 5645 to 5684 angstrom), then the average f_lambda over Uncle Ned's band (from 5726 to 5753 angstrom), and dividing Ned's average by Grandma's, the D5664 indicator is 0.950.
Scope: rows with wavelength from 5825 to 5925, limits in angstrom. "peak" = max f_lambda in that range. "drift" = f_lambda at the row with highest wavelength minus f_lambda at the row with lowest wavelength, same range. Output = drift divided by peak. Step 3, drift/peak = -0.03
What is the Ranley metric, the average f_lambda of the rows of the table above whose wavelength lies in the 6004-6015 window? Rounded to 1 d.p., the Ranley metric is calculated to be 3.9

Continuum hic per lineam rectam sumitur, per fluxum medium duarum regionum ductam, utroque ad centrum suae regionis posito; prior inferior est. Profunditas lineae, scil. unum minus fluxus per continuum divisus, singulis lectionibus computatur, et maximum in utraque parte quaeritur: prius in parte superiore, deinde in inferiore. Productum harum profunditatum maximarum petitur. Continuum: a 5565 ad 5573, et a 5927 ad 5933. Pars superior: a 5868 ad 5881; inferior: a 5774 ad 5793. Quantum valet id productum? -0.0016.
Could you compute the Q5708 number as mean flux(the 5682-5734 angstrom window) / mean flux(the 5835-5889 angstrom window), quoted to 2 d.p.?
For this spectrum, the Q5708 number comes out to 0.99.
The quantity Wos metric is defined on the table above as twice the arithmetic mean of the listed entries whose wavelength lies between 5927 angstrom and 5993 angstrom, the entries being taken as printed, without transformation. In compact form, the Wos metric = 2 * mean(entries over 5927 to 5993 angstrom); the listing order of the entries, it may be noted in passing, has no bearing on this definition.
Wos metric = 8.6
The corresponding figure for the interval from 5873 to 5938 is 7.6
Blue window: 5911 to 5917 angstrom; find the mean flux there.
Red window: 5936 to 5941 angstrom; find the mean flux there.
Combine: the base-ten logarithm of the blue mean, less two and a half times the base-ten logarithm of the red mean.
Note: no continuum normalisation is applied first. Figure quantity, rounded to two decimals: -0.99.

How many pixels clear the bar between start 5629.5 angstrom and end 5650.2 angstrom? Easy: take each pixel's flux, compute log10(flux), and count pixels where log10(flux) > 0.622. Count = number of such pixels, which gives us 8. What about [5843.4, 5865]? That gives 4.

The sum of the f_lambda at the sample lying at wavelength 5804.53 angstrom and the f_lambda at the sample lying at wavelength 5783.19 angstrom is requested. 8.95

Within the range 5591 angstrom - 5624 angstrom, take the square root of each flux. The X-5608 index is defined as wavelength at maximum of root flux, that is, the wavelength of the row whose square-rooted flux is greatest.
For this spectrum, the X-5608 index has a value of 5592.00 angstrom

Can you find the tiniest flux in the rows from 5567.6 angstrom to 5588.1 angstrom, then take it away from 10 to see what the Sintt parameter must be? 5.98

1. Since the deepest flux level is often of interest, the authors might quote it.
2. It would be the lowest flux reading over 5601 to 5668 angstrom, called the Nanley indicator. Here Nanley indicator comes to 4.124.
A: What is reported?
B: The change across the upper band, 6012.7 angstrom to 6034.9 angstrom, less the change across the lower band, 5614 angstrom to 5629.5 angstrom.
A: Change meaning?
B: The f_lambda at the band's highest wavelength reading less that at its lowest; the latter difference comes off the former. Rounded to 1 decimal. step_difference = 0.5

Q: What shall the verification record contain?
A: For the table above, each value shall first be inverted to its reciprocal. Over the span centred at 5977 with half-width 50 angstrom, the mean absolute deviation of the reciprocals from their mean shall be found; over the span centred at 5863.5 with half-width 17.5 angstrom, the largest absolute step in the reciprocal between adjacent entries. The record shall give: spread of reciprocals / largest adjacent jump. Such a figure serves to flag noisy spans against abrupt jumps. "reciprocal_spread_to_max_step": 1.7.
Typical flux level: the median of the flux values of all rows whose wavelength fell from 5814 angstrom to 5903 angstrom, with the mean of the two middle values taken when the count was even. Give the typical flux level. 4.15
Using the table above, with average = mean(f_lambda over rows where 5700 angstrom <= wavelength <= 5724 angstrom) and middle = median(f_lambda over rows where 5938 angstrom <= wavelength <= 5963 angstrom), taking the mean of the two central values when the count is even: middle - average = 0.15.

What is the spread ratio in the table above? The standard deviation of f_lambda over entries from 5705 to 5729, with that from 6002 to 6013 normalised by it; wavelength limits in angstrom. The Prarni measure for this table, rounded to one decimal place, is 0.8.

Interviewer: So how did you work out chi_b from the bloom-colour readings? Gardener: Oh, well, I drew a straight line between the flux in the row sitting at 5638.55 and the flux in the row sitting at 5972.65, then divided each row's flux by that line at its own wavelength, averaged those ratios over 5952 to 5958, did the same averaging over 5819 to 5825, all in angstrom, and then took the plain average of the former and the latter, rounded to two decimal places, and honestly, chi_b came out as 1.02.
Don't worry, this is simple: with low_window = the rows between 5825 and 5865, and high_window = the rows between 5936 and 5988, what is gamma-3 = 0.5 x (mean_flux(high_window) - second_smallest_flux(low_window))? 0.12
